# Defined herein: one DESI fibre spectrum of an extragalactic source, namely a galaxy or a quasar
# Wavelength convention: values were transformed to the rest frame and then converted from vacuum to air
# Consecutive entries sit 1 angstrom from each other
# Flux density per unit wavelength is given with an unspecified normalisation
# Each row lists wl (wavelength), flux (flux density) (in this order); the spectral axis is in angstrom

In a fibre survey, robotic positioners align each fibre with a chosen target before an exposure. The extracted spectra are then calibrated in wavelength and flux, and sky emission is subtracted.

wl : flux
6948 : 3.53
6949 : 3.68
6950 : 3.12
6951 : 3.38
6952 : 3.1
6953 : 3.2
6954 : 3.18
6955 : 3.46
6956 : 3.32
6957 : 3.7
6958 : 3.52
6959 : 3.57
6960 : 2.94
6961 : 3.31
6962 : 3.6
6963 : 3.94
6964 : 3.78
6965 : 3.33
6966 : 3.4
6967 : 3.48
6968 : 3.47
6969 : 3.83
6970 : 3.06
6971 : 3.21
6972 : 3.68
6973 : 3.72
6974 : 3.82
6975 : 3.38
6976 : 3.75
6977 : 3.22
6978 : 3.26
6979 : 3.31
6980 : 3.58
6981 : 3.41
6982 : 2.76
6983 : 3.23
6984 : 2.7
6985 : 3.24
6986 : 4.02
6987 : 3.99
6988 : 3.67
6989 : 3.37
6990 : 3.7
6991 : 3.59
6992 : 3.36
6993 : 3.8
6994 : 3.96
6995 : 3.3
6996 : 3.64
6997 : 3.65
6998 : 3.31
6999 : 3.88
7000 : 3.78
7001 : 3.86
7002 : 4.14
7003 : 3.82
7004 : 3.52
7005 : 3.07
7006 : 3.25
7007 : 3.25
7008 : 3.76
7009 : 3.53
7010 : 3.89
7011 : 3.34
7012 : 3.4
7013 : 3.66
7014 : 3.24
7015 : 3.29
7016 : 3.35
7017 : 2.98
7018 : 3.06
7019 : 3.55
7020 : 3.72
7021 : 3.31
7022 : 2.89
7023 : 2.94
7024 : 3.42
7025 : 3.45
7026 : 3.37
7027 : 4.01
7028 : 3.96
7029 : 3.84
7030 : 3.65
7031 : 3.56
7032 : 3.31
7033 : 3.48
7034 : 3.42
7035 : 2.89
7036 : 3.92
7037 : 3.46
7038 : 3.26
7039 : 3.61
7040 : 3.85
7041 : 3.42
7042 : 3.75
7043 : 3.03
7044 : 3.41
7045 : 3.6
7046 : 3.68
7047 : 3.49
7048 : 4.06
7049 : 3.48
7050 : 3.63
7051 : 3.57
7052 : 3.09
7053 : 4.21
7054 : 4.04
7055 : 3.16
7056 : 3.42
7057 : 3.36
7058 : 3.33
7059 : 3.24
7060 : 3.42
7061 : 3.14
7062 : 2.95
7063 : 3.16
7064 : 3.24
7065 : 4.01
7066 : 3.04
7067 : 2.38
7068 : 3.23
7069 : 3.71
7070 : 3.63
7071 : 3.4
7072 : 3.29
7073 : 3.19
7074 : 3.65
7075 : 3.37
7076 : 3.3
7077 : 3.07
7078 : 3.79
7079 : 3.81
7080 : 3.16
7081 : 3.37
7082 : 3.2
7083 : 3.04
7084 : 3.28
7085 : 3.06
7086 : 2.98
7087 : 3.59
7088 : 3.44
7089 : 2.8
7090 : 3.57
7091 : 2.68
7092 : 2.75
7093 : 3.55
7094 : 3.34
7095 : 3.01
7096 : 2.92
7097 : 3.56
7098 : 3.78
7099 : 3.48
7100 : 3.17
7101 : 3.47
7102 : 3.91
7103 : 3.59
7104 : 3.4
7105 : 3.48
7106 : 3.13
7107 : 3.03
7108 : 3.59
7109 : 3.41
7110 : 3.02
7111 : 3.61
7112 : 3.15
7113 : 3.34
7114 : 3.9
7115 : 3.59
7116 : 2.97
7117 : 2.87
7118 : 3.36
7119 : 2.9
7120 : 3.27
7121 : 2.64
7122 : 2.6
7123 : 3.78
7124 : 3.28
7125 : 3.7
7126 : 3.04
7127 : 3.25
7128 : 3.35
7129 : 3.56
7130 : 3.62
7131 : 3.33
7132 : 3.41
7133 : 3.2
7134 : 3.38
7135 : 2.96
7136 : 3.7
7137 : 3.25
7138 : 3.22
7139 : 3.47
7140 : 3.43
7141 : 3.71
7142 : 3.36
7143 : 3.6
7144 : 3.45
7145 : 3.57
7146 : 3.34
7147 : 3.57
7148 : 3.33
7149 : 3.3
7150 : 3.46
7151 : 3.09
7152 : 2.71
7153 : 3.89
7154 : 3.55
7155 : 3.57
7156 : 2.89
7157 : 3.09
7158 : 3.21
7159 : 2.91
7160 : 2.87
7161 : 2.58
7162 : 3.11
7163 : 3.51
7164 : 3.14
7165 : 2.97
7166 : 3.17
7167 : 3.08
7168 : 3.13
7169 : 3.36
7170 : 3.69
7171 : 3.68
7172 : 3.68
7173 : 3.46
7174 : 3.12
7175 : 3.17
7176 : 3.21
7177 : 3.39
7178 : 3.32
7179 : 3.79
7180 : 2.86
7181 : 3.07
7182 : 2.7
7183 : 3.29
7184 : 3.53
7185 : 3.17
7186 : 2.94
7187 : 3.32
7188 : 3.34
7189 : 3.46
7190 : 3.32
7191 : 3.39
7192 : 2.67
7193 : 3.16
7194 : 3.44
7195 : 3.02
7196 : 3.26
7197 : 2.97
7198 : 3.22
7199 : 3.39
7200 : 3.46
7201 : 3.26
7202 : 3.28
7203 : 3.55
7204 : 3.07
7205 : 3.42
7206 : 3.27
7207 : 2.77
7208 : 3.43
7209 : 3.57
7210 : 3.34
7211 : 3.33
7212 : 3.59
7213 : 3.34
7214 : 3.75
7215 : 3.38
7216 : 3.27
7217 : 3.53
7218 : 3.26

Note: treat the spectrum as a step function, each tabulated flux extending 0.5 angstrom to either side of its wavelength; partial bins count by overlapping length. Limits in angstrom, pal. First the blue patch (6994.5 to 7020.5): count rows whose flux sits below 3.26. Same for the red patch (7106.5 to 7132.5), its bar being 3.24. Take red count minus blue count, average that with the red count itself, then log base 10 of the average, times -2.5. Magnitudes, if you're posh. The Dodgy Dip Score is -1.9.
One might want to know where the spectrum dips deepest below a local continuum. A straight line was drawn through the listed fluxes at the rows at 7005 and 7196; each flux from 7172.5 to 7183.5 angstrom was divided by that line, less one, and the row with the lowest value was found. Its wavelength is 7182 angstrom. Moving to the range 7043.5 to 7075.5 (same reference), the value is 7067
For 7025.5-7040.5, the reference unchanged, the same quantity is 7035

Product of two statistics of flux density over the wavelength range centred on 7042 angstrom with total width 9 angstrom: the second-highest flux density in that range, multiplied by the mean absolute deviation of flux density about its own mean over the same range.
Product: 0.77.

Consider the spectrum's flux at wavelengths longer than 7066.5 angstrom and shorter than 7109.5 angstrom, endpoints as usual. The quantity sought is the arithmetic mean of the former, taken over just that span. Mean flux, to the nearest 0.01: 3.32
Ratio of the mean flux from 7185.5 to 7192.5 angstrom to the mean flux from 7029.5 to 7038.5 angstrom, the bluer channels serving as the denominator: 0.932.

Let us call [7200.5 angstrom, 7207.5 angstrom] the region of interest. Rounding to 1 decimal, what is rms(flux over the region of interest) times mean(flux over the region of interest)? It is 10.5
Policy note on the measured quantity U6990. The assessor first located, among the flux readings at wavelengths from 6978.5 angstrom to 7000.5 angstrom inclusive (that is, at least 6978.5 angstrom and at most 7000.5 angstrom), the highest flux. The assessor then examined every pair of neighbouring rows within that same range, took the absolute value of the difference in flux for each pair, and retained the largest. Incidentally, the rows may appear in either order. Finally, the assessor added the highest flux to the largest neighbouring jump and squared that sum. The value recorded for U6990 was 23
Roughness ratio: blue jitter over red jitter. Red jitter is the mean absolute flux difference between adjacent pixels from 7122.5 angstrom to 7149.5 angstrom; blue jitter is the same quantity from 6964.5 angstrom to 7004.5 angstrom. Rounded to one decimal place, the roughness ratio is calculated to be 1.2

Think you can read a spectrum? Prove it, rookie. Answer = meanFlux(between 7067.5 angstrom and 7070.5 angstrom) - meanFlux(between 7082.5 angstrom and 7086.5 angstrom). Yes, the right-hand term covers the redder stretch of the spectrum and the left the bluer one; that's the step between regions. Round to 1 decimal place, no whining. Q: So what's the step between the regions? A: 0.4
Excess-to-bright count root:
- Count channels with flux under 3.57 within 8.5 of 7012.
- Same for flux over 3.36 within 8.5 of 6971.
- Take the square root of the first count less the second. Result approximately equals 1.4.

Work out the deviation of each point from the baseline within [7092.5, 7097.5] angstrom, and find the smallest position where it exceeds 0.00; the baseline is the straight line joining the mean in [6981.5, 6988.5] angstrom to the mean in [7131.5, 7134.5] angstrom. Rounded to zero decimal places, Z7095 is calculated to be 7093 angstrom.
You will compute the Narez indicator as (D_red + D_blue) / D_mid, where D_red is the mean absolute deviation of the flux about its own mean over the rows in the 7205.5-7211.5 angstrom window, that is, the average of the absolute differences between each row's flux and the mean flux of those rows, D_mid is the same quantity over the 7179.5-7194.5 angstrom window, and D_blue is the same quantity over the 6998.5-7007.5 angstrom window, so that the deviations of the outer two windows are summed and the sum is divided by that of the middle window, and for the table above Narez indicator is 2.2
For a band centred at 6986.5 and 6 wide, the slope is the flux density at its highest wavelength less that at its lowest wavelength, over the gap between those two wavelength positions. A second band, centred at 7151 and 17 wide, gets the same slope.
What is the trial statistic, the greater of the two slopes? 0.134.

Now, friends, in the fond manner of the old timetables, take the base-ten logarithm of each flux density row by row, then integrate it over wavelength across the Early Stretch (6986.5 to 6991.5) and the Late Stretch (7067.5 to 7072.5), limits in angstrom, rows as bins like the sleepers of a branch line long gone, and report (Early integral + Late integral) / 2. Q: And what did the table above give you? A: 2.75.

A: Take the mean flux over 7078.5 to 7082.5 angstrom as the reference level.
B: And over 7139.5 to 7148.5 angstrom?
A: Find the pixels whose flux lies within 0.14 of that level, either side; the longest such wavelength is 7148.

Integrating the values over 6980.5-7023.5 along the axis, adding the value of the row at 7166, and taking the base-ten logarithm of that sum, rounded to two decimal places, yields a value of 2.18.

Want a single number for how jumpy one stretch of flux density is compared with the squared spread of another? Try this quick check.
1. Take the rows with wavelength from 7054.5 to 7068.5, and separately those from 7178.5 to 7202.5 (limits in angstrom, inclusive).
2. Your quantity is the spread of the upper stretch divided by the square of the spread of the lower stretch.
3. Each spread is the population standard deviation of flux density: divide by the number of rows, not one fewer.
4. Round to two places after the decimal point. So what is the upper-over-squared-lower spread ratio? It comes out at 2.32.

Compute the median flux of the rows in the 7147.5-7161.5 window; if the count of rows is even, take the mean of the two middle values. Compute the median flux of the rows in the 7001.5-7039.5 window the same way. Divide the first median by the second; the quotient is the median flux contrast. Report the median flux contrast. 0.92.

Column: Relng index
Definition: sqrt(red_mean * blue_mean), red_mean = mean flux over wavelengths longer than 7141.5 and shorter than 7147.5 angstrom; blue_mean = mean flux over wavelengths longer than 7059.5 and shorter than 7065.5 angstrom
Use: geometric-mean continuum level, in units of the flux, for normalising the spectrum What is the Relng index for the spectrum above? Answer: 3.40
